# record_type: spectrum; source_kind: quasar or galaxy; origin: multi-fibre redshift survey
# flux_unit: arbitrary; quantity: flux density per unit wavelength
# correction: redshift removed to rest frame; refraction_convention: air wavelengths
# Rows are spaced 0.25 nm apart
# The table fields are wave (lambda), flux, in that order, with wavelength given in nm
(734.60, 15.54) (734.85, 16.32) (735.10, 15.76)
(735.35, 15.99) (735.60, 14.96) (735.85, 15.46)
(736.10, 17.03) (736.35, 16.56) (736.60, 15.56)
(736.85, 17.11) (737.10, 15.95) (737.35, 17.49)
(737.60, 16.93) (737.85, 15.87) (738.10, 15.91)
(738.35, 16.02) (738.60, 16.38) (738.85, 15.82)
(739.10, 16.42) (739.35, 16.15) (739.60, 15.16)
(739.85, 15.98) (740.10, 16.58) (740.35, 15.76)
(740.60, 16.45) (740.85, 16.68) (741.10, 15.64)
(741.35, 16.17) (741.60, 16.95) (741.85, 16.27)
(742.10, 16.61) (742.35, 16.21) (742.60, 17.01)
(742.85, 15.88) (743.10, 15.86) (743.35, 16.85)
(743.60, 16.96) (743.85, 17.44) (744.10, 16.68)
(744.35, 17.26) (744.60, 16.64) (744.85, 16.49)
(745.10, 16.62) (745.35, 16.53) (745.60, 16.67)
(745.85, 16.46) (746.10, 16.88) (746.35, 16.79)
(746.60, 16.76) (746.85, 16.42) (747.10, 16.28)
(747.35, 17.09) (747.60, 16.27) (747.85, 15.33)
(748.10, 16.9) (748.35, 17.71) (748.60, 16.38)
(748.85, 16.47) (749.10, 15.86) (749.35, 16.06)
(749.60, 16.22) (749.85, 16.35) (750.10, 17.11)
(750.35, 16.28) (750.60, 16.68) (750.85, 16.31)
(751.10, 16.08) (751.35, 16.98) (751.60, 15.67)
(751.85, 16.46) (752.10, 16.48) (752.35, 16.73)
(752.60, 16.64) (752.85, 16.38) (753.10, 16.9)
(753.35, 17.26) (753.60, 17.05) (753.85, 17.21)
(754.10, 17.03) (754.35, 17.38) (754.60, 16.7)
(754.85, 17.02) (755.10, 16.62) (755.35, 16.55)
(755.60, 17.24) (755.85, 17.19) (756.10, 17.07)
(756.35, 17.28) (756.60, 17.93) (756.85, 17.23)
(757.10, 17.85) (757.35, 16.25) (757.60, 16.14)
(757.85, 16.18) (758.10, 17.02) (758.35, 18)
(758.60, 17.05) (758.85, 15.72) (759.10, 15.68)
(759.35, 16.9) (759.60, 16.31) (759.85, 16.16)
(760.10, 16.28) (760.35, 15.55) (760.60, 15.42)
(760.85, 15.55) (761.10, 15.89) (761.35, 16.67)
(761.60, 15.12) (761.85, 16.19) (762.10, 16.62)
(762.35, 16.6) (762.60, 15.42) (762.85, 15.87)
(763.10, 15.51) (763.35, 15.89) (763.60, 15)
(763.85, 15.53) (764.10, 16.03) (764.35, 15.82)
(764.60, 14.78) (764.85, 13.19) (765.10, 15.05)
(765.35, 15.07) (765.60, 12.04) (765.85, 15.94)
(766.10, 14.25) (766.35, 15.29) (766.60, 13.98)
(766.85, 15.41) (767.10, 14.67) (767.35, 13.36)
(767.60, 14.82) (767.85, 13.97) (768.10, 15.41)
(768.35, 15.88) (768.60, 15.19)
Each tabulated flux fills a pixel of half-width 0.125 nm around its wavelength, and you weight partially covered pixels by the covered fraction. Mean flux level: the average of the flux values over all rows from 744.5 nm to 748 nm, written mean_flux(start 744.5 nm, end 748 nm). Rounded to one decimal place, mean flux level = 16.5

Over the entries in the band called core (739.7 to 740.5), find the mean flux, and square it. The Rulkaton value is 259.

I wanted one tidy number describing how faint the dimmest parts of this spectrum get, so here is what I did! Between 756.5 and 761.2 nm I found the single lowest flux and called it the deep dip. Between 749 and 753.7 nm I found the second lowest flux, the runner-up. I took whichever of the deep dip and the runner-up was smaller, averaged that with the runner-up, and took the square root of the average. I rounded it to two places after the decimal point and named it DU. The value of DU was 3.95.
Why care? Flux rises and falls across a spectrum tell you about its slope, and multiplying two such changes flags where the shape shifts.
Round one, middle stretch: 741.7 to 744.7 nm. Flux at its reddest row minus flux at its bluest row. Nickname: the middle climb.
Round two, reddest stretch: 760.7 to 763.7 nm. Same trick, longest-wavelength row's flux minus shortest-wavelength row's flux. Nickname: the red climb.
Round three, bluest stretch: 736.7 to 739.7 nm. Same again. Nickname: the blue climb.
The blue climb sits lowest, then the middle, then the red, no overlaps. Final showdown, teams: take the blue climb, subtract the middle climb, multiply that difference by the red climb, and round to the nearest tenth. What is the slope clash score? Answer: 1.3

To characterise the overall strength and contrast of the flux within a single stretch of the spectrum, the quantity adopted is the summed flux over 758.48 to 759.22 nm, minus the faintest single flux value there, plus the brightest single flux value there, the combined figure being 49.8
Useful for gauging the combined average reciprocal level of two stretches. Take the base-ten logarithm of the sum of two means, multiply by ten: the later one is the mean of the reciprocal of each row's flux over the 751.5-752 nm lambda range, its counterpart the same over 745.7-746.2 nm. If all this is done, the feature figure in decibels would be -9.13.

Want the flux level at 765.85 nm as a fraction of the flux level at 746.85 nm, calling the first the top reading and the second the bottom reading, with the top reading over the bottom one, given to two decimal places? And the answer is 0.97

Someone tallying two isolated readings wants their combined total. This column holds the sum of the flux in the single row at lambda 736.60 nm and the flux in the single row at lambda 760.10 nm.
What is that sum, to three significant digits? 31.8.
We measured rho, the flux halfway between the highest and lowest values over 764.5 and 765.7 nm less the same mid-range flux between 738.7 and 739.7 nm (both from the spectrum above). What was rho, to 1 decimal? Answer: -2.2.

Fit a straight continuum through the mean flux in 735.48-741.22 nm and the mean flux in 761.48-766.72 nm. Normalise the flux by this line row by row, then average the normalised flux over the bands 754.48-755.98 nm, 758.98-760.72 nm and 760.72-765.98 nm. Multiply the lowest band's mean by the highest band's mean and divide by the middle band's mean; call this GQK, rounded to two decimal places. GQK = 1.05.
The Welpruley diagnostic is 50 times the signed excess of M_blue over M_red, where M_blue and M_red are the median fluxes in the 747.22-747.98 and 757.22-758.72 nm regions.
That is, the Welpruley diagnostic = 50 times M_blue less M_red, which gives -18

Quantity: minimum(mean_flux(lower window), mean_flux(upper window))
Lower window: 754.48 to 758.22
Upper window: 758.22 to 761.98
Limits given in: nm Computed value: 16.2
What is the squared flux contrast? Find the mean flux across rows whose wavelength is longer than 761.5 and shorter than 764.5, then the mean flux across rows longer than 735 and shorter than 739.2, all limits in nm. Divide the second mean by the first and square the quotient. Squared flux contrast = 1.05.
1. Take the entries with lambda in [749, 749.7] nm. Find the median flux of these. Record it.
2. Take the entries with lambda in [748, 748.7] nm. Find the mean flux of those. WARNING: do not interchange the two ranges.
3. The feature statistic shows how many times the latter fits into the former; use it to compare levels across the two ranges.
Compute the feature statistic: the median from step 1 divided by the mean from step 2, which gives 0.94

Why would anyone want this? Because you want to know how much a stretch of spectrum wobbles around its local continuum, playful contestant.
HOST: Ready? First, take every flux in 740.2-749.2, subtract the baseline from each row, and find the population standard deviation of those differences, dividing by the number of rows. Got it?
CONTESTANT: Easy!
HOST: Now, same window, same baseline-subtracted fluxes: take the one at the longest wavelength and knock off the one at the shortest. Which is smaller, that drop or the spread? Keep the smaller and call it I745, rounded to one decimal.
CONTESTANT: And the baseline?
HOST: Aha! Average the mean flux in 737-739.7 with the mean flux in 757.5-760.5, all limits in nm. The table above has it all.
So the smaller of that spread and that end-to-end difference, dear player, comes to 0.1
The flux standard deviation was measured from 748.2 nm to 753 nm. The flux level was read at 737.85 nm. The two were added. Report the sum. 16.3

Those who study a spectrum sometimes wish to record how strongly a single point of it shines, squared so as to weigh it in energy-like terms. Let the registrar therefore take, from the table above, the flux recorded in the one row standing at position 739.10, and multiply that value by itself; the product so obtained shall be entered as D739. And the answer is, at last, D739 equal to 270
